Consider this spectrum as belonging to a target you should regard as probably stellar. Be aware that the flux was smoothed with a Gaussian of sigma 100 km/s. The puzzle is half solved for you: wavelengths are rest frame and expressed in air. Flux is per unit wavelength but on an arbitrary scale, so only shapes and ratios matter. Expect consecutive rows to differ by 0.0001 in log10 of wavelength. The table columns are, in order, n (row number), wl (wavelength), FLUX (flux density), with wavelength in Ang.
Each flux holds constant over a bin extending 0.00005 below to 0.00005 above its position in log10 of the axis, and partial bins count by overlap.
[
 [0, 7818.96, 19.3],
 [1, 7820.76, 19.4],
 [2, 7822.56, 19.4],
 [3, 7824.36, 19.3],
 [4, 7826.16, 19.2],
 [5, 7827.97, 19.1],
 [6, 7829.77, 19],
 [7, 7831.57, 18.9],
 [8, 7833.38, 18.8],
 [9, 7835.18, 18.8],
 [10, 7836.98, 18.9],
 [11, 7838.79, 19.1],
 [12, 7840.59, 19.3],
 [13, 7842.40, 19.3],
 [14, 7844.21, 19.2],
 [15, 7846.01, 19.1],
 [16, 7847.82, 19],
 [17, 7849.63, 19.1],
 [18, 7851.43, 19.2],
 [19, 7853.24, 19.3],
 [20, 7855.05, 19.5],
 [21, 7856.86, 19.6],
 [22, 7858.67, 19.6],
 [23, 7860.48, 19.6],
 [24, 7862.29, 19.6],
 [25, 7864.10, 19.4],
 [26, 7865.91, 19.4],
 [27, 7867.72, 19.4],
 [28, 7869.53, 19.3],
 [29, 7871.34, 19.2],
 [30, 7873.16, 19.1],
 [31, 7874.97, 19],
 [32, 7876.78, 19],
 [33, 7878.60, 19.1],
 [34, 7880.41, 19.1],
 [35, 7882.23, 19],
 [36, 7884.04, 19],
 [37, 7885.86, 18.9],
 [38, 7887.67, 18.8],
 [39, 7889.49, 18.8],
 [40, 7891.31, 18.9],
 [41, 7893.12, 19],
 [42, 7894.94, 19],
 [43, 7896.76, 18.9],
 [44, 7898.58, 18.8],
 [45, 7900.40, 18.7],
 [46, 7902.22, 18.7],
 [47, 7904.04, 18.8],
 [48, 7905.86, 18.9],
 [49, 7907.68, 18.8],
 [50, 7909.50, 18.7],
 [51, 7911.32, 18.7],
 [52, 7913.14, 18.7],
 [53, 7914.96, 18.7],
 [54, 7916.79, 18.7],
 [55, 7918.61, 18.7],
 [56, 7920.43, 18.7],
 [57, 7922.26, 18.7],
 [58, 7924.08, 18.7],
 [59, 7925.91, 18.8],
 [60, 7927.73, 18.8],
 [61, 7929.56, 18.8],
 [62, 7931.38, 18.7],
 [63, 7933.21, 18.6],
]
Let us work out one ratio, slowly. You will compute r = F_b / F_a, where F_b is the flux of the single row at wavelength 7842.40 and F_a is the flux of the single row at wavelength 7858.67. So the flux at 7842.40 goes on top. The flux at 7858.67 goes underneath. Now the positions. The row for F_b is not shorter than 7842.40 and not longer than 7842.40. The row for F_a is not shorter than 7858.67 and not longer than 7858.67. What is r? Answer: 0.98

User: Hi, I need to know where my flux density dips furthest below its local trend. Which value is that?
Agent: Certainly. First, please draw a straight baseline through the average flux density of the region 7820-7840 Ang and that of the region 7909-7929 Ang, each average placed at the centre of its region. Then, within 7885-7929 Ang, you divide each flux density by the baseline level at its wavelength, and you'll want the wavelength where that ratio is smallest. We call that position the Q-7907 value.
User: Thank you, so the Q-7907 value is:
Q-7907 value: 7900.40 Ang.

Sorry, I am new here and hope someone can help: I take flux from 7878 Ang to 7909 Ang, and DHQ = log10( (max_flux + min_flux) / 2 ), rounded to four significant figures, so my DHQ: 1.276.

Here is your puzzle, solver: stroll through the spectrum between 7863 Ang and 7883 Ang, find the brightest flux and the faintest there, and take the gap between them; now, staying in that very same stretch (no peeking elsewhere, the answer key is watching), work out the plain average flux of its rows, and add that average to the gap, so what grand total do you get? 19.6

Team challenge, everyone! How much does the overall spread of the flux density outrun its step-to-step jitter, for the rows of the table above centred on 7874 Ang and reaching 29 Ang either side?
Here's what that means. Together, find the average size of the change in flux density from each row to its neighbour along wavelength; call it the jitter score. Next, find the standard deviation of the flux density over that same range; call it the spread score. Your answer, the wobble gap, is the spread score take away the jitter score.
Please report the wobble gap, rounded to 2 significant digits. 0.20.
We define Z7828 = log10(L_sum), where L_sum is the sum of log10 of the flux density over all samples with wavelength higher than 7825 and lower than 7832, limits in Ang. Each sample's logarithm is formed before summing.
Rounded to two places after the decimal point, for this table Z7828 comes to 0.71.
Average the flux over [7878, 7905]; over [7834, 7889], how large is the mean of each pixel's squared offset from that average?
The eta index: 0.14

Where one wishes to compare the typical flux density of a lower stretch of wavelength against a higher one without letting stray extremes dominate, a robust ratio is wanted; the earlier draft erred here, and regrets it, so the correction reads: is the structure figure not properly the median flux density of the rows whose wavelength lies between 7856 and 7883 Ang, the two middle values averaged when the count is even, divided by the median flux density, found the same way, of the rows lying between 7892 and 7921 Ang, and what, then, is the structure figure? 1.03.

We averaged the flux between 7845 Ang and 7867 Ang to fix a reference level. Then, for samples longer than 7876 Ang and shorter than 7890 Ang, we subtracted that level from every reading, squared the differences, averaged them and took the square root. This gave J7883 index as 0.42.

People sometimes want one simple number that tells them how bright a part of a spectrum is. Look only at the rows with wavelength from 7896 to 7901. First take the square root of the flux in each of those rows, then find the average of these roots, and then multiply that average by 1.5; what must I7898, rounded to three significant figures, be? 6.50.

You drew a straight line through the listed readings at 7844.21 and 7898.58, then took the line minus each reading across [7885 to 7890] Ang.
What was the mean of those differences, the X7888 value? 0.05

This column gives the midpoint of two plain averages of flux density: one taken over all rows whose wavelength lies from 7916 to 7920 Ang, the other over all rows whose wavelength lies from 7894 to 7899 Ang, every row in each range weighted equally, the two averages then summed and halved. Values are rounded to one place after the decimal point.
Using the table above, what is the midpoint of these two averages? 18.8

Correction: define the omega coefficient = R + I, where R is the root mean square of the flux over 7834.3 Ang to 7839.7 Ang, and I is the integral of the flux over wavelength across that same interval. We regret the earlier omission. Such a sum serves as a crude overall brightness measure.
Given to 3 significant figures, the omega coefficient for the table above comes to 121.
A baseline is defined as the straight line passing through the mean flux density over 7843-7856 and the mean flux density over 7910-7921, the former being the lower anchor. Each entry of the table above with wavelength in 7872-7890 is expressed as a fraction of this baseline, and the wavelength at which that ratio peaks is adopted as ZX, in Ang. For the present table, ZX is 7880.41 Ang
